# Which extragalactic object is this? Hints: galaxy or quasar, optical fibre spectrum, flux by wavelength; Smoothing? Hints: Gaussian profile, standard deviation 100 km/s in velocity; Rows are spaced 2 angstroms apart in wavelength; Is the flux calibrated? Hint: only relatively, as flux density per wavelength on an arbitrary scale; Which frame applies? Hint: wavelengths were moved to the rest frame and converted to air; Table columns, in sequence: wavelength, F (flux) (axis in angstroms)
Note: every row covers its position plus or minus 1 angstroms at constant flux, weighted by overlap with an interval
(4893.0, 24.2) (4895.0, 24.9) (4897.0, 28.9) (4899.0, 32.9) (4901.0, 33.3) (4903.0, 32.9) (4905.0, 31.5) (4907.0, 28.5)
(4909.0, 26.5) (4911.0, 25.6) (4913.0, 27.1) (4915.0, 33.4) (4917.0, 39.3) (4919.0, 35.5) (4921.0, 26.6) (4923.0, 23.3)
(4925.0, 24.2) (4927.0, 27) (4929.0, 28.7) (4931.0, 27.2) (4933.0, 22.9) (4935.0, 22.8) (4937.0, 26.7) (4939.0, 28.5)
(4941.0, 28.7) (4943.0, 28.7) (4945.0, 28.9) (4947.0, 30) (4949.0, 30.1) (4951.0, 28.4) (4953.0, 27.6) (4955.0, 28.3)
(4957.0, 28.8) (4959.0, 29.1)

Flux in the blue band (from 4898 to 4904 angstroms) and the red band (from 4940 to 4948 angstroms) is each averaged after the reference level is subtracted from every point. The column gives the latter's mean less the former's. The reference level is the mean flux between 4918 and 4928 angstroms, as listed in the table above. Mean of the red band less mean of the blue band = -4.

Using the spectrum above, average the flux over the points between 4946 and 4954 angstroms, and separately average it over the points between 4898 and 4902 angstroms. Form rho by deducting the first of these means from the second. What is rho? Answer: 4.1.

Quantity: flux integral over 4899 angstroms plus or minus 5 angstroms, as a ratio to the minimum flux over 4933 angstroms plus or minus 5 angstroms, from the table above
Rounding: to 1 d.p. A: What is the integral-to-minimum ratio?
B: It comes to 13.4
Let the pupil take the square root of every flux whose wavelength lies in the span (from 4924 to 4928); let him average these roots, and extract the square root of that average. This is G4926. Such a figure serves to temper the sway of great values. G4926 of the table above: 2.25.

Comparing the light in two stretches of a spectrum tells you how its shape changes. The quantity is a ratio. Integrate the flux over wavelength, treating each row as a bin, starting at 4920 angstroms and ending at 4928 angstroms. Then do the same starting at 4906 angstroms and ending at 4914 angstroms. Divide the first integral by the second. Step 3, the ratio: 0.939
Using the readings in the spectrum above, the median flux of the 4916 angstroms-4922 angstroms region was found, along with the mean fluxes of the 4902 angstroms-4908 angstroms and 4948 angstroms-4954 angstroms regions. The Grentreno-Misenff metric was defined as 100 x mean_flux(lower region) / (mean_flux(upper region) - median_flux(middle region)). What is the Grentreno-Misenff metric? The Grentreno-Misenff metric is -455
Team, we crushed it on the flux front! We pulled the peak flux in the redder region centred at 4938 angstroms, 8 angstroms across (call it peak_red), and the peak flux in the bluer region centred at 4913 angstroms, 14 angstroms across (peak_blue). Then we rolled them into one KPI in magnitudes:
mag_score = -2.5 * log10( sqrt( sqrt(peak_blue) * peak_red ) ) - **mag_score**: -2.82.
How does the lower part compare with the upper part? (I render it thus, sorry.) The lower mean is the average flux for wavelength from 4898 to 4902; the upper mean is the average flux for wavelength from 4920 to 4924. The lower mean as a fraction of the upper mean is 1.33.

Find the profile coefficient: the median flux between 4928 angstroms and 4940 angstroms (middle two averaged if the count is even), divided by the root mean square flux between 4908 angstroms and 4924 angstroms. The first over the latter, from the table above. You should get 0.89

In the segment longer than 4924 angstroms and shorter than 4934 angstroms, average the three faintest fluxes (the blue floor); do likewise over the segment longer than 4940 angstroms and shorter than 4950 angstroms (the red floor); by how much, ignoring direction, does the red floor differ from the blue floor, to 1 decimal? 4.1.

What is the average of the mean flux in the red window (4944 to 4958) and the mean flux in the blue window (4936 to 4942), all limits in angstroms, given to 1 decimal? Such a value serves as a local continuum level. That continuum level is 28.4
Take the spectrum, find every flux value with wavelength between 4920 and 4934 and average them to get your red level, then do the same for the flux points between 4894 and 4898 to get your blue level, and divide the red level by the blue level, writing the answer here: 0.96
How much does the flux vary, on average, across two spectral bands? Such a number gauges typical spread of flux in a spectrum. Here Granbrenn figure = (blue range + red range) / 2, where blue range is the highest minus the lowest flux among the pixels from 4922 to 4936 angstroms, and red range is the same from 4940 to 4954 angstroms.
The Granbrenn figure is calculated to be 4.2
